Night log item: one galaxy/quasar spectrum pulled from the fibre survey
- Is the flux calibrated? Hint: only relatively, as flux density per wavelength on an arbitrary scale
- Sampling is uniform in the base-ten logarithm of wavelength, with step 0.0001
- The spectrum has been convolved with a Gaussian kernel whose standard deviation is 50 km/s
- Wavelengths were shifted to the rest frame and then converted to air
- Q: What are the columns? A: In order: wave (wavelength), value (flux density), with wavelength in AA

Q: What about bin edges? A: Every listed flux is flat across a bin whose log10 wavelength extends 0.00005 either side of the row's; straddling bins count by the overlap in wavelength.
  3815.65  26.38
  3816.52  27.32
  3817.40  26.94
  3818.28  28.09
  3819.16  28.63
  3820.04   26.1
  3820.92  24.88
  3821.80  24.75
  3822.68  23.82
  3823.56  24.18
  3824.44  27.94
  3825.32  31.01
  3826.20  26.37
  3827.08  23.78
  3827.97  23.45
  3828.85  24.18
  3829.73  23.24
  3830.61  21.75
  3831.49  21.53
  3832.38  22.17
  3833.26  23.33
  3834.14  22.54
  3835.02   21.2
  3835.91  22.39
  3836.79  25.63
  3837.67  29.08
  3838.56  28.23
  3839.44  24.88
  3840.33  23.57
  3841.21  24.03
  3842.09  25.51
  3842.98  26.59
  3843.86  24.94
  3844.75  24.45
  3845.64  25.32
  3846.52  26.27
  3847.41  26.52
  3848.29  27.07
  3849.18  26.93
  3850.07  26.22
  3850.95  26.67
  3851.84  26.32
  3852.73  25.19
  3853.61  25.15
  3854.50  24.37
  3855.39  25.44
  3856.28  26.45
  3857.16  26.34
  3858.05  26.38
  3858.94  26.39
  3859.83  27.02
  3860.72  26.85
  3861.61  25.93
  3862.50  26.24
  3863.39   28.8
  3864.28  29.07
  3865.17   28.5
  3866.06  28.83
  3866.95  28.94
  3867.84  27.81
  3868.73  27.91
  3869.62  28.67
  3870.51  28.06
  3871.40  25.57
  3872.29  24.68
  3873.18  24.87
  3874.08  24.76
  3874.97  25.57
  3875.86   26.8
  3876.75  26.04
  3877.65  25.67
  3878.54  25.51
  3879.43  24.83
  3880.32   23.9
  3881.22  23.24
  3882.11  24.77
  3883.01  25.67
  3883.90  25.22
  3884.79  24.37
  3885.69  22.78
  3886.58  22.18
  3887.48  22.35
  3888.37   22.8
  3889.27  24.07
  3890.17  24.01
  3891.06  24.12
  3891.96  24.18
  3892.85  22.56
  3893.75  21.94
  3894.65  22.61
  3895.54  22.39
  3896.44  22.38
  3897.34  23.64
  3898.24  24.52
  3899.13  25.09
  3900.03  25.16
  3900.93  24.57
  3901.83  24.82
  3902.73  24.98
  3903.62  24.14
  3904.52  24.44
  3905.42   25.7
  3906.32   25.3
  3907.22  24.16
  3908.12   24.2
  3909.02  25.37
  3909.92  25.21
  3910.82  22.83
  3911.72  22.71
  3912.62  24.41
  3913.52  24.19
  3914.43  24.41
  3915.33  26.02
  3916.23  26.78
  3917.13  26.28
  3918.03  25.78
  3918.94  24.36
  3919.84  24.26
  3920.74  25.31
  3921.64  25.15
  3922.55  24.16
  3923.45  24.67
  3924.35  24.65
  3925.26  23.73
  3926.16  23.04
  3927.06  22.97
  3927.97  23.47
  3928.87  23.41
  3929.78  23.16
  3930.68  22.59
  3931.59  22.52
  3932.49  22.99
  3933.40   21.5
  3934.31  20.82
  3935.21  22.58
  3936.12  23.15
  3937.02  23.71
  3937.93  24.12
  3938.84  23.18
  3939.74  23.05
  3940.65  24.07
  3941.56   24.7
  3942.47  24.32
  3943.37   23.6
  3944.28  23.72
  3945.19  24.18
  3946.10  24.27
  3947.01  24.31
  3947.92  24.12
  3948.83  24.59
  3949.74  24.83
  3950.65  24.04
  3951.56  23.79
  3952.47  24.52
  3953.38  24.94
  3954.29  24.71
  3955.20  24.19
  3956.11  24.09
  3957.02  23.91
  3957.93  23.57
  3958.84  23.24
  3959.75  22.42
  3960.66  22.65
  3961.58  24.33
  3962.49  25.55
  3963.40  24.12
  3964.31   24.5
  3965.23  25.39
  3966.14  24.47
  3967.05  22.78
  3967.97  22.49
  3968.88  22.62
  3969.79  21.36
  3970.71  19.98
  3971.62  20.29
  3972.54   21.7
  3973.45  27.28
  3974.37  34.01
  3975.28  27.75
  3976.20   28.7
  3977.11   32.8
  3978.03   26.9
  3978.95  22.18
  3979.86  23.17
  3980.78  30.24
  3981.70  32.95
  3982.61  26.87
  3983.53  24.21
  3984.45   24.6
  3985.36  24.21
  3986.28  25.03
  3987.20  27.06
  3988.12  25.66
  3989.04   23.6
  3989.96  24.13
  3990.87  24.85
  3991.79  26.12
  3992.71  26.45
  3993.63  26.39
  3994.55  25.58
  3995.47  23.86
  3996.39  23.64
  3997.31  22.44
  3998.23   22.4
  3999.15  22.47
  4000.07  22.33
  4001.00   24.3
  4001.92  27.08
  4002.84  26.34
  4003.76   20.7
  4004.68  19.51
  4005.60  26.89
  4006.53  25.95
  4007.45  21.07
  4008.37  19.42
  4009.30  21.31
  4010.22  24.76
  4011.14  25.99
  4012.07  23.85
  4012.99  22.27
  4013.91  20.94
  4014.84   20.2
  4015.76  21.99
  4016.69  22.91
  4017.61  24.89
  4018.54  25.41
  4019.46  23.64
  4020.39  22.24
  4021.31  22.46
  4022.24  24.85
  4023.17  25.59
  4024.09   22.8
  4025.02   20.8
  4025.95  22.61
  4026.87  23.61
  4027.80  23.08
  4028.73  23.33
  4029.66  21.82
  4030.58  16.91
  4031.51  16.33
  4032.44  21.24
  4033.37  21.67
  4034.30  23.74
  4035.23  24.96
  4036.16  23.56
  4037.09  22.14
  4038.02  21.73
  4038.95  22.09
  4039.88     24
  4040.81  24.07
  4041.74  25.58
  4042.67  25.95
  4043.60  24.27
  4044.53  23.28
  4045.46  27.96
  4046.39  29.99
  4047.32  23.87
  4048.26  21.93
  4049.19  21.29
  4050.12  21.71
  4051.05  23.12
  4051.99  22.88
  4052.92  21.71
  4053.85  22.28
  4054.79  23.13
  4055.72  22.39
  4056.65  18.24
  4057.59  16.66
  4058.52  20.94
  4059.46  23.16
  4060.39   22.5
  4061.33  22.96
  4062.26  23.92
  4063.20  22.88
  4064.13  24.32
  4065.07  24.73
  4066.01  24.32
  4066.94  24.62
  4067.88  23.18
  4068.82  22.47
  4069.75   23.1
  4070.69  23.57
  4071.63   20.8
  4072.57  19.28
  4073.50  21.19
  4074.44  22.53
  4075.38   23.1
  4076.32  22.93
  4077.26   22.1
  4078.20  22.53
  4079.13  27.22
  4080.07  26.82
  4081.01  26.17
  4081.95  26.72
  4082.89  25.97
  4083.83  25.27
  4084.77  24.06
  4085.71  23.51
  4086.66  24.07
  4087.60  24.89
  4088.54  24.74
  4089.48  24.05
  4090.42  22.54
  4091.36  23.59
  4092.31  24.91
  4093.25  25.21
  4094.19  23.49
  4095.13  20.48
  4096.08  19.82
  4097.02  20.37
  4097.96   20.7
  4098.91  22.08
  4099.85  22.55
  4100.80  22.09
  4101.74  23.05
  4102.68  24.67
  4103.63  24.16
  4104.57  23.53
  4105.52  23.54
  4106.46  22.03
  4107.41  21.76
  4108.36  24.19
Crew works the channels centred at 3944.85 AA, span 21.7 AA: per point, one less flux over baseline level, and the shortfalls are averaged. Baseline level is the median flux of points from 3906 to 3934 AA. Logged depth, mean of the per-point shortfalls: 0.01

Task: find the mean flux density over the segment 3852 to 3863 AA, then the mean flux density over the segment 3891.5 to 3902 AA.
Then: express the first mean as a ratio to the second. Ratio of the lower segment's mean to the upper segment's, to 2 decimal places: 1.10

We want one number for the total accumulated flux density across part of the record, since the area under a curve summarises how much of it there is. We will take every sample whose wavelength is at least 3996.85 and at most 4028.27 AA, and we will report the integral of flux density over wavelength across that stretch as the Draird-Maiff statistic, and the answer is 727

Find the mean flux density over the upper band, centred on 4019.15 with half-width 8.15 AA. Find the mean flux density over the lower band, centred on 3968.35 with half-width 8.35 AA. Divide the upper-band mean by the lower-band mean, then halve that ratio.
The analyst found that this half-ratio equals 0.47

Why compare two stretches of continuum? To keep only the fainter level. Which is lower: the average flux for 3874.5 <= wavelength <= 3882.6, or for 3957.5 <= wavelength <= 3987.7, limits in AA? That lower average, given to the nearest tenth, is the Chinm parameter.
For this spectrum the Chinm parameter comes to 25.1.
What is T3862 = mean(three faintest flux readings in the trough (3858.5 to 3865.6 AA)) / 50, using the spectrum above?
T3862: 0.52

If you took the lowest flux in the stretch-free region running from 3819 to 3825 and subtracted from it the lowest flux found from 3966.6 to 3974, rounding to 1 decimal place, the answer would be 3.8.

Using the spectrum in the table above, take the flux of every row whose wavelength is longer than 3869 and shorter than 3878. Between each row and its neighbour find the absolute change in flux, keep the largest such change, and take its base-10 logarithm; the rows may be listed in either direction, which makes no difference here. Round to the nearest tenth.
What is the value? 0.4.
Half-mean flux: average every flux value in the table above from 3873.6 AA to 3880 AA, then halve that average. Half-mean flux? 12.8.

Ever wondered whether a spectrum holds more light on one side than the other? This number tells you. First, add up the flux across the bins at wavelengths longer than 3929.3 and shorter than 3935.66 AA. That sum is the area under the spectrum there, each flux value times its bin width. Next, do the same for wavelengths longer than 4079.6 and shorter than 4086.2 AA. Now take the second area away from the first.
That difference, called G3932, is -26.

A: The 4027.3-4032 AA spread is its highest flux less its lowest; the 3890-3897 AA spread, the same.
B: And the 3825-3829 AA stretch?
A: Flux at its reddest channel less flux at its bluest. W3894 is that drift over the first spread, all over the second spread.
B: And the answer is -0.44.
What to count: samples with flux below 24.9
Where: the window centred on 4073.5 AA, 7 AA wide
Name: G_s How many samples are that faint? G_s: 7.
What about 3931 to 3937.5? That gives 7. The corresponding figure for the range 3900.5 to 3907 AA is 4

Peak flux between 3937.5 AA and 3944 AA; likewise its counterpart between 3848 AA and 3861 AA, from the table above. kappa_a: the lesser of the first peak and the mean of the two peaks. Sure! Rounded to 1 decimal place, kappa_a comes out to 24.7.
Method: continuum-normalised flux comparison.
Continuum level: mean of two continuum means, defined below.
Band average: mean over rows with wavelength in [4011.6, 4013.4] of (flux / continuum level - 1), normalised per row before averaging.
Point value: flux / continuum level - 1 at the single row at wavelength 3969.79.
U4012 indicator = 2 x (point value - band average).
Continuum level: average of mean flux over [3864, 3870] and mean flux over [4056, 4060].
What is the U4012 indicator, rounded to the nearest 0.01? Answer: -0.14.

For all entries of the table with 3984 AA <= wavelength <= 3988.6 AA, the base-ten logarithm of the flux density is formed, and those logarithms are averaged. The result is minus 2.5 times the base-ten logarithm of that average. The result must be -0.368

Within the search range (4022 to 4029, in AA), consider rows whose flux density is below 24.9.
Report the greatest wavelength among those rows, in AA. 4028.73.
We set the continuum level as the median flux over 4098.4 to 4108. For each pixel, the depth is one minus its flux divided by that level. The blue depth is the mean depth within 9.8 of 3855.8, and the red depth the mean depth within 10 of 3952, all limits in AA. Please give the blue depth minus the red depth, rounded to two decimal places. -0.11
